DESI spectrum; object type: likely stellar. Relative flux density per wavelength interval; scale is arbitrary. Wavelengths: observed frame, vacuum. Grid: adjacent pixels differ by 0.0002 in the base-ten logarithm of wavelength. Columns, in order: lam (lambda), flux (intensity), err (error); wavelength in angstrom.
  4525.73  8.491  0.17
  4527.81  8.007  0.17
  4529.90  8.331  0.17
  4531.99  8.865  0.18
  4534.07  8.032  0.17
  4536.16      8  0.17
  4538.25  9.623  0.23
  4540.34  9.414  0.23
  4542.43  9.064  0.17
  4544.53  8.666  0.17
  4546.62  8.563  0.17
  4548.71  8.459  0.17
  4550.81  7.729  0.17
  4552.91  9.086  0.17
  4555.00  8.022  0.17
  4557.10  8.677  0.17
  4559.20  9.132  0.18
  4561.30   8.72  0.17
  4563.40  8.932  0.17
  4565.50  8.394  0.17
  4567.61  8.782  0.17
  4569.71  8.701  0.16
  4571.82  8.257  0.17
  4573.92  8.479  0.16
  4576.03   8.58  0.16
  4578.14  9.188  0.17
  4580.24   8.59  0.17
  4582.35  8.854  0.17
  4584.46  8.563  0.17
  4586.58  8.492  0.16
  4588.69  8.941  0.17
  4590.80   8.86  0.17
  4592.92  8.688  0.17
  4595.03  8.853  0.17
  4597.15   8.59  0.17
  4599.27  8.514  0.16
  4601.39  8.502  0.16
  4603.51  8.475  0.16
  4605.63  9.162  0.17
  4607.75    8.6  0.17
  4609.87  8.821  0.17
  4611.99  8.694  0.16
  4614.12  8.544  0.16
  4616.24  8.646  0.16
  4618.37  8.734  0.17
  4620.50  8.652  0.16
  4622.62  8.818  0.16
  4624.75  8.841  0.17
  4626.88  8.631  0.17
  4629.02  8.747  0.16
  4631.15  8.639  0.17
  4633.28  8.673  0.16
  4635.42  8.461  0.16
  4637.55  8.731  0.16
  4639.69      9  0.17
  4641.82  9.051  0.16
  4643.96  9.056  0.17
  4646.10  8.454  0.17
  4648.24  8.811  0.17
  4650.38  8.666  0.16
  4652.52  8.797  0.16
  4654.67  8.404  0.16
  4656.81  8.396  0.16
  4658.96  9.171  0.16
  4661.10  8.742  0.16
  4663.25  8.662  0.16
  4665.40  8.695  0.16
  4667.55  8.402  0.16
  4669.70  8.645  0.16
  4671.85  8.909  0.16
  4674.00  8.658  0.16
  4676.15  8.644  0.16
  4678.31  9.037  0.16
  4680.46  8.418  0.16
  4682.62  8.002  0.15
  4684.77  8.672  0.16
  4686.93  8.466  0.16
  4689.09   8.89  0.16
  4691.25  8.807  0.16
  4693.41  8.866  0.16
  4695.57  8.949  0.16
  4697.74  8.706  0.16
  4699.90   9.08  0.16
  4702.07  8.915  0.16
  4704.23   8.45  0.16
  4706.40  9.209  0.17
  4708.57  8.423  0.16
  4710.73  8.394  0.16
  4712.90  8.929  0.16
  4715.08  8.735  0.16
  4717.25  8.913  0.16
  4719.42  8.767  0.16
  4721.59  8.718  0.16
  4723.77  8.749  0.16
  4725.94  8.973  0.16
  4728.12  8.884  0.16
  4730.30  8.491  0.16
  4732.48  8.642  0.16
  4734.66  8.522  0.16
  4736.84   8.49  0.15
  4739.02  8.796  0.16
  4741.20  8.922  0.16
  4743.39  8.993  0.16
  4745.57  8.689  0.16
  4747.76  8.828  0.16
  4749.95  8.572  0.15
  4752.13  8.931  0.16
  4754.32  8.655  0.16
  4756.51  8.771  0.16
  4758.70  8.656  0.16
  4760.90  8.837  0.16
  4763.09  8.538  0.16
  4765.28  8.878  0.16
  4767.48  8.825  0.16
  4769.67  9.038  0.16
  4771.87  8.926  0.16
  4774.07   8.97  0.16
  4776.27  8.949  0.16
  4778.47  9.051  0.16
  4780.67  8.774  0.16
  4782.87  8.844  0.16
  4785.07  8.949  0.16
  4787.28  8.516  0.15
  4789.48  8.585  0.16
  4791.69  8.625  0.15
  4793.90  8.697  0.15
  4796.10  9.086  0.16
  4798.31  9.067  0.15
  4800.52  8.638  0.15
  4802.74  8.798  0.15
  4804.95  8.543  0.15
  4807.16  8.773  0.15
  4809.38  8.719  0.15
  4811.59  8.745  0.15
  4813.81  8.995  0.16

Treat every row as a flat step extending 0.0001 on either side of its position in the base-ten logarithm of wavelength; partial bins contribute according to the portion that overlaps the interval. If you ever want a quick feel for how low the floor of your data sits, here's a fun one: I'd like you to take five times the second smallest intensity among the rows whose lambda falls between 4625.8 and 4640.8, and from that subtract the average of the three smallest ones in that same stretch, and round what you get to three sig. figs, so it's 34.6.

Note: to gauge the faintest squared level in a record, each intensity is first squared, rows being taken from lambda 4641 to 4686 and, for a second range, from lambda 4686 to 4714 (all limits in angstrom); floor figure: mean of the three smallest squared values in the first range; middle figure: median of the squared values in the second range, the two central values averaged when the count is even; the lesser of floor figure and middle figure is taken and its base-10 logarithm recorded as 1.83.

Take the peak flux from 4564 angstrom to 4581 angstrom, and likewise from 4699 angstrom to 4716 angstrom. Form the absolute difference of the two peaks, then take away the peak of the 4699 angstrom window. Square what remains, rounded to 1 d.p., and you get 84.4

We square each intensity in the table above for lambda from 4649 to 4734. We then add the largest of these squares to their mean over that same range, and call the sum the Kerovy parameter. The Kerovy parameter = 161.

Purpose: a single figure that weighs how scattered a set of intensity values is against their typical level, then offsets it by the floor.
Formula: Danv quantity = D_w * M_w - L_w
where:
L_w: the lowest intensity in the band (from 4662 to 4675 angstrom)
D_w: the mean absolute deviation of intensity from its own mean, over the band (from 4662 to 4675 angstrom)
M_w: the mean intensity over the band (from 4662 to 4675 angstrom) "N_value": -7.6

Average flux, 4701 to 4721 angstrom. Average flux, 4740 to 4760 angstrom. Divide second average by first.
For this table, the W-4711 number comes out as 1.00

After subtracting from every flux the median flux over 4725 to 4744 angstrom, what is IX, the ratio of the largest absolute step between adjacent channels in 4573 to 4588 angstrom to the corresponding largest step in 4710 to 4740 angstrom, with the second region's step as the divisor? 1.14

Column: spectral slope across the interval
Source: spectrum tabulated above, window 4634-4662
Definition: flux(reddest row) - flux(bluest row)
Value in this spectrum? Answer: 0.3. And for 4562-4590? 0.0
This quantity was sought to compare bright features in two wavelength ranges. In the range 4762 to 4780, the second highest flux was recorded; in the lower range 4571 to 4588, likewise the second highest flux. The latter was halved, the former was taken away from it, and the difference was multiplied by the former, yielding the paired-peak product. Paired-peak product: -41.7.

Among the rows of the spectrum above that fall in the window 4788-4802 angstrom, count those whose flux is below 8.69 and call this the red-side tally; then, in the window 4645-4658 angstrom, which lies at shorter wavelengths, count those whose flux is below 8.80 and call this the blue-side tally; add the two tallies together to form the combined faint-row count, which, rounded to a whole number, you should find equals 8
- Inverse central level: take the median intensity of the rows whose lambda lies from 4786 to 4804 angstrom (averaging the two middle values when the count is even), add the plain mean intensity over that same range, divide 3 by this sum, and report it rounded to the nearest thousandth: 0.172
